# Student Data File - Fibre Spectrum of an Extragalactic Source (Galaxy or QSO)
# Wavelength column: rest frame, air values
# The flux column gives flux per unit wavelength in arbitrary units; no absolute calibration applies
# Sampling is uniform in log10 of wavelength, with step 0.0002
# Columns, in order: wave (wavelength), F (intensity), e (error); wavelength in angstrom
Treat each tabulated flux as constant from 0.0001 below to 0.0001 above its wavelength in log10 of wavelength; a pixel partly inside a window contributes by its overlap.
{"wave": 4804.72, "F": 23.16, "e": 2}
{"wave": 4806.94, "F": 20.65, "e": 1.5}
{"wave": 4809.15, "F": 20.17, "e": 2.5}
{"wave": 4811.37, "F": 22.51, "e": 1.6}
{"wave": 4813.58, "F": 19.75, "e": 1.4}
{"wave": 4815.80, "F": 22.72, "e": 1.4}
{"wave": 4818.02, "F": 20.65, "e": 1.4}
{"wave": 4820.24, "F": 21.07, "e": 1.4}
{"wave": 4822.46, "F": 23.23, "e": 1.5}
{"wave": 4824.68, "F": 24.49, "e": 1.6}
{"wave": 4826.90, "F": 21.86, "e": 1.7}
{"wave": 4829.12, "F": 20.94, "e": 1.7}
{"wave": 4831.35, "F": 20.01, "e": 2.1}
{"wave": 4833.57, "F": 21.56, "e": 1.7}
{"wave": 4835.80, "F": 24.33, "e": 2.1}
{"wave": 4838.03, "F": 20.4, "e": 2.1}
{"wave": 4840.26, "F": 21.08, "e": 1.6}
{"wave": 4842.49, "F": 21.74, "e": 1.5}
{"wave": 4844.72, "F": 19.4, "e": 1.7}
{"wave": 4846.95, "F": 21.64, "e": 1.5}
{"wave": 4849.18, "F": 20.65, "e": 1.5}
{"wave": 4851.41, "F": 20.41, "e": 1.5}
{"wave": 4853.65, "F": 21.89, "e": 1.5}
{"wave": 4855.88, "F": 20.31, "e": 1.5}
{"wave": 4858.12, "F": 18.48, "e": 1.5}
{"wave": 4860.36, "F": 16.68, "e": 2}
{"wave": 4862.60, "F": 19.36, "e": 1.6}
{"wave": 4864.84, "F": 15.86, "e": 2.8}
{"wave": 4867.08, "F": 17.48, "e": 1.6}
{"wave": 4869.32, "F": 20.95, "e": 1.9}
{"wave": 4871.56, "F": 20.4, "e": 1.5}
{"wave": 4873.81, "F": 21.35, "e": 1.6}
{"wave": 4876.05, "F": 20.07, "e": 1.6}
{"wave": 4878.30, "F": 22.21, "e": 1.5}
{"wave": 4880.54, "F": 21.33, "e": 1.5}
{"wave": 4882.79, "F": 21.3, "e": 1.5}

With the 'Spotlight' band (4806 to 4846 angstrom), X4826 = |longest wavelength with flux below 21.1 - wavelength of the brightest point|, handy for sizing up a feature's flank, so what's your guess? 20.0 angstrom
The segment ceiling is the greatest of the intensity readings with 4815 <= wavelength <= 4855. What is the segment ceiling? 24.49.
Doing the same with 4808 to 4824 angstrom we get 23.23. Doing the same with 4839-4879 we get 22.21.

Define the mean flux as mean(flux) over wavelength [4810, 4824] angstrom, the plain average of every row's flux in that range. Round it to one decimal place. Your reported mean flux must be 21.7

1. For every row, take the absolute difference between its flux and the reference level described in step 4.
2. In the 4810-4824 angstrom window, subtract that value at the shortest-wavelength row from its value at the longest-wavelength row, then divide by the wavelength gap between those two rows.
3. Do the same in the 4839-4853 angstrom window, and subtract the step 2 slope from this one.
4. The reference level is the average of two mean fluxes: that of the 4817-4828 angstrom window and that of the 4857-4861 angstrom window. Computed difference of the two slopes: -0.13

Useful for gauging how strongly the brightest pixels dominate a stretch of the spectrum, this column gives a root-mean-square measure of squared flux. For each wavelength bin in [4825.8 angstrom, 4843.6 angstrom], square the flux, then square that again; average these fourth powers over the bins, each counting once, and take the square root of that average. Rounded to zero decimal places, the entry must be 467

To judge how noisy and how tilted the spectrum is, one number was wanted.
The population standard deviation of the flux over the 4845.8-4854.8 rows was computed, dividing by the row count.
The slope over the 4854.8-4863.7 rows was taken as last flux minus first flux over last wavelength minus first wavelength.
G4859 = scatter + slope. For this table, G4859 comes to 0.5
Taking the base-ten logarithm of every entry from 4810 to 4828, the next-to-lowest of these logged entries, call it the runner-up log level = 1.31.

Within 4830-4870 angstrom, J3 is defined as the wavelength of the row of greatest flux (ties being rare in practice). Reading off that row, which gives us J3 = 4835.80 angstrom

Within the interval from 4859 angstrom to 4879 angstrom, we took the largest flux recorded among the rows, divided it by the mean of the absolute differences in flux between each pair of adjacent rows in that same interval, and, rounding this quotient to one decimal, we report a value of 11.0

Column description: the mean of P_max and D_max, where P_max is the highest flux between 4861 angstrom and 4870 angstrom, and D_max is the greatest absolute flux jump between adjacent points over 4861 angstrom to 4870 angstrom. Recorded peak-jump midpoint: 12.2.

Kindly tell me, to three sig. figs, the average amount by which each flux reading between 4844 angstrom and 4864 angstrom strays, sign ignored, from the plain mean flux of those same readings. 1.23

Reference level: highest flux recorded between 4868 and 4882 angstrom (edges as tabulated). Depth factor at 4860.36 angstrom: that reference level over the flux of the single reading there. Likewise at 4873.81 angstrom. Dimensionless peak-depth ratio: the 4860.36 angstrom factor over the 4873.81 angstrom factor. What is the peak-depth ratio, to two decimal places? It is 1.28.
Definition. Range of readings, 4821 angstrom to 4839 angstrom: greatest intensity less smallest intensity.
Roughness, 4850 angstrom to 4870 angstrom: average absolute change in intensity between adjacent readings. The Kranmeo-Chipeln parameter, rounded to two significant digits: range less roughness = 2.2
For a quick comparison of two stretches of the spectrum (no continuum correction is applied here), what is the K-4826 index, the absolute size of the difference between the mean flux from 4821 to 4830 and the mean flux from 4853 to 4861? 3.3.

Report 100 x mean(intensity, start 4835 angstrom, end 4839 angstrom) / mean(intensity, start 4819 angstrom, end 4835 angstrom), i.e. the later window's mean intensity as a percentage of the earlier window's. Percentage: 102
